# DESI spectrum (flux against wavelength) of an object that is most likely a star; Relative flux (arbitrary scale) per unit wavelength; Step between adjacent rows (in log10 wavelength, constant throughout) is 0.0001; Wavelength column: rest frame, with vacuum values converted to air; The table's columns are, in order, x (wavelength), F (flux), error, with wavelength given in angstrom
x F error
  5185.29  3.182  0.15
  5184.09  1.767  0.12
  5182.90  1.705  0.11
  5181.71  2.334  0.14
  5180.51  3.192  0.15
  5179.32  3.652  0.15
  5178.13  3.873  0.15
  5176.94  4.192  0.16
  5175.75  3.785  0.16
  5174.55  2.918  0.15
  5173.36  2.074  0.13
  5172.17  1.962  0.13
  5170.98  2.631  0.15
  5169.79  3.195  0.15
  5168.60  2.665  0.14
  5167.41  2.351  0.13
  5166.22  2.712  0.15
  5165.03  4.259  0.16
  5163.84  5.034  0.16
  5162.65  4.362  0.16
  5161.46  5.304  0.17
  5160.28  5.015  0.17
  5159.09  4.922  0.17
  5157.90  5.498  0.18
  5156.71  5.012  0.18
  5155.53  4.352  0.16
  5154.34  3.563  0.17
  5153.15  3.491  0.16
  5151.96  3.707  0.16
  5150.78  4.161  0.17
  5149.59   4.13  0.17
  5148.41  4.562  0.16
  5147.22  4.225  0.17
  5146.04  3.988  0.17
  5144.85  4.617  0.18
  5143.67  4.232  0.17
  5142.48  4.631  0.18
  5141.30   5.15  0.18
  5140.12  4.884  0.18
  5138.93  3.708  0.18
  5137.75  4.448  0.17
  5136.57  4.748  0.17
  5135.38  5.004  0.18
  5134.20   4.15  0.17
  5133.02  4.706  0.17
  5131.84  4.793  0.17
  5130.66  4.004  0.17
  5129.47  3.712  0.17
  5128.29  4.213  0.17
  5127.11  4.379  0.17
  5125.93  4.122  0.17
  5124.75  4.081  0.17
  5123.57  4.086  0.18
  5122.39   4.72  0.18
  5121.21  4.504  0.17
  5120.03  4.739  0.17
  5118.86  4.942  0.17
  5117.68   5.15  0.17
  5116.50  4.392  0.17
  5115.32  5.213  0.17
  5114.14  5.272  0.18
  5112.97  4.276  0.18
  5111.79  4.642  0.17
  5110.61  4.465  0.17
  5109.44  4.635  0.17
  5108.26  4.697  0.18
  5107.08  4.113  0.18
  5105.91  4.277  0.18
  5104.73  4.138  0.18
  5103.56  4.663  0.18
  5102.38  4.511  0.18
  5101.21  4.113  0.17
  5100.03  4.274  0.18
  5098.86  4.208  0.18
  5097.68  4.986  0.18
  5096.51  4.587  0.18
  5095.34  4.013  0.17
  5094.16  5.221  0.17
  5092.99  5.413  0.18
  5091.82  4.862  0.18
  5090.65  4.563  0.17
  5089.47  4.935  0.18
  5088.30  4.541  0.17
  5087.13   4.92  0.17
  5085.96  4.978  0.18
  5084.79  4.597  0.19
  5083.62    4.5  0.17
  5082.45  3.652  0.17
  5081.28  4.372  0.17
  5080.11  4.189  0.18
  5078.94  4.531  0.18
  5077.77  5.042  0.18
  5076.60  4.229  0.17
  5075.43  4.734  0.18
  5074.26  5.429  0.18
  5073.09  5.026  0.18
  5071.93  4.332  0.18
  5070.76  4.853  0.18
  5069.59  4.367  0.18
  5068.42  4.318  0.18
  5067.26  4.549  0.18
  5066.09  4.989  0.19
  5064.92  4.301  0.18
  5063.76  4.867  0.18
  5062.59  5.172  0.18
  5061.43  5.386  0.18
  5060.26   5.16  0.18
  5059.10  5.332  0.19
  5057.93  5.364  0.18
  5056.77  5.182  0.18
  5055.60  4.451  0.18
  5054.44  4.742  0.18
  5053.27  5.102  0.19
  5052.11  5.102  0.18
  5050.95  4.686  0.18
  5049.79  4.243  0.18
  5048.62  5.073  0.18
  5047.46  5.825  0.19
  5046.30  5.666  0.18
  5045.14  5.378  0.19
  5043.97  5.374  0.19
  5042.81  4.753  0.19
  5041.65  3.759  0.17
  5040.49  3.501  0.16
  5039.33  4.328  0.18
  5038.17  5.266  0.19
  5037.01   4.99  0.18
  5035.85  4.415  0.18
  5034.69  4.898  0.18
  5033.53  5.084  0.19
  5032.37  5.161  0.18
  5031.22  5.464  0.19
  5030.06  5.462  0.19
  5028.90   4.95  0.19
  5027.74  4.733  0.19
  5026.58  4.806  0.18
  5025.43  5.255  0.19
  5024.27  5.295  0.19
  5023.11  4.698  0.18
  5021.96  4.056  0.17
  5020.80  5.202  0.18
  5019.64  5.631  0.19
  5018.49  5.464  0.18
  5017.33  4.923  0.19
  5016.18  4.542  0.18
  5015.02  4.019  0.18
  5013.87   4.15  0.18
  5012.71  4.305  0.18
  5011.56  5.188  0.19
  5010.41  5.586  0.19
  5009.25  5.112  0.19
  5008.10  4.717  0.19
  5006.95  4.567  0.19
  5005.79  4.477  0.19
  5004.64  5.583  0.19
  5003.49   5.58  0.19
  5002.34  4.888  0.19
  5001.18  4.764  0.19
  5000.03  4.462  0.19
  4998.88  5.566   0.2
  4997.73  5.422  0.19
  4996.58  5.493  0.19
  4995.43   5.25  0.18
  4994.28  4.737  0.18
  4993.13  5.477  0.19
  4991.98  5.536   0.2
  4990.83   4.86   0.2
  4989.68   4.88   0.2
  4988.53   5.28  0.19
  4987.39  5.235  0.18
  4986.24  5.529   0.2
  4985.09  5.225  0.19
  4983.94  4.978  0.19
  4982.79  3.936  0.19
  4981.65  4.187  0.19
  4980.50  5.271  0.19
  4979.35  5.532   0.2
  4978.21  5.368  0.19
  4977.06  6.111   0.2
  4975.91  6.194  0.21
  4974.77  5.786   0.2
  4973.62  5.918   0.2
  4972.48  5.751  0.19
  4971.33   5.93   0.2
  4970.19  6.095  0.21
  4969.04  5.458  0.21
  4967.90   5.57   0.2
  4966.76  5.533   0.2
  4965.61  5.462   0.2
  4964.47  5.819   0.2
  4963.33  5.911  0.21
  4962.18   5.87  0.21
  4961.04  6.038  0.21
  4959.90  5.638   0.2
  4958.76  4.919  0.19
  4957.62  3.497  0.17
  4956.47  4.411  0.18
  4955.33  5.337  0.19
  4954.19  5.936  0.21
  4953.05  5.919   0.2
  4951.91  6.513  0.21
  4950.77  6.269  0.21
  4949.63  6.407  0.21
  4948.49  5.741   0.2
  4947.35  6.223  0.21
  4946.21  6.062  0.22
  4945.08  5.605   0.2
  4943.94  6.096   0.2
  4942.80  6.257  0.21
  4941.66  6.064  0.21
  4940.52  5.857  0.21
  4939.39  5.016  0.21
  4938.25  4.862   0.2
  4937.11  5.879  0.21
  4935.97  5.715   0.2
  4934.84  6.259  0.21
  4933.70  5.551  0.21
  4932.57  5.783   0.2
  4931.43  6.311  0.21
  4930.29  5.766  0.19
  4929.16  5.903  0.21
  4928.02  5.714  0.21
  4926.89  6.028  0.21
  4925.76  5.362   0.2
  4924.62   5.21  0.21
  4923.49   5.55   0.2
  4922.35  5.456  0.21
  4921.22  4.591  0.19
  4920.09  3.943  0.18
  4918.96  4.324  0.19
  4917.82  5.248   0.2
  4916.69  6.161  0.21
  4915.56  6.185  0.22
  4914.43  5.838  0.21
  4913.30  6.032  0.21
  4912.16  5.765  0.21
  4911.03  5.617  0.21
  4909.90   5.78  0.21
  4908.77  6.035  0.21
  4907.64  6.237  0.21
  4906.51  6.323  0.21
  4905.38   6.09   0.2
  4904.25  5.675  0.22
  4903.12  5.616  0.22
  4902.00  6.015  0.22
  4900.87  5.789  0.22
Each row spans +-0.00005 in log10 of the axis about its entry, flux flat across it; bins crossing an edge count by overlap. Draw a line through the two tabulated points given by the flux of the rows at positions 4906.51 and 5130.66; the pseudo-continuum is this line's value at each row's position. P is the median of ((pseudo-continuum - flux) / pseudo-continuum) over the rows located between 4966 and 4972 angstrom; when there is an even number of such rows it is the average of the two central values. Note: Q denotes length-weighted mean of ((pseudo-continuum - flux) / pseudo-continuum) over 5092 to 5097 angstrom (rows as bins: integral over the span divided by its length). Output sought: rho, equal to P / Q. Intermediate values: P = 0.021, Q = -0.100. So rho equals -0.2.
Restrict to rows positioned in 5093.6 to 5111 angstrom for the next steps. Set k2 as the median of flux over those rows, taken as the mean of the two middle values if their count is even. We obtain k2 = 4.5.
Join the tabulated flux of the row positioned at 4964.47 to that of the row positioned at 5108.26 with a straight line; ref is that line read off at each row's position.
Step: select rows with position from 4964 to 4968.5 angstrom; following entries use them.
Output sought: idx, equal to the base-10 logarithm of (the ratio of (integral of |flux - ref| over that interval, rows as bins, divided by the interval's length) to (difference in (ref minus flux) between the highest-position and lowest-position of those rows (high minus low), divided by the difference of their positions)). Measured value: 0.52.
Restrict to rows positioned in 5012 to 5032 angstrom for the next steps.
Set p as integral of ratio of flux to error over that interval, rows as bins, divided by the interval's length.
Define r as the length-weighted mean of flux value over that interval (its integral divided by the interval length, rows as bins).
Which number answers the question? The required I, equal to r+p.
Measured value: 31.4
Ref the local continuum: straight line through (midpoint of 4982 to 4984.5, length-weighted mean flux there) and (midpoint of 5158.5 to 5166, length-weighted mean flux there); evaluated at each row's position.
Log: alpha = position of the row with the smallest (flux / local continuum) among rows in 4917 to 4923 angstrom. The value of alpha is 4920.09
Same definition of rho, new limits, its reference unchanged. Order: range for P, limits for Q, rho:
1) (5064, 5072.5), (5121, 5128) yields -1.0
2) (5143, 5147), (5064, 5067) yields -24.5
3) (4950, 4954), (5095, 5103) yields 4.6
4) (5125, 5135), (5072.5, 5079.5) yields 0.8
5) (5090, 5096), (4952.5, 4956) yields -4.4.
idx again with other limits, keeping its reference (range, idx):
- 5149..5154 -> 0.47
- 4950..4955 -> 0.48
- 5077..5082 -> 0.41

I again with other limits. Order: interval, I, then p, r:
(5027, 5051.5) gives 31.6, 26.7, 4.9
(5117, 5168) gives 30.2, 25.8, 4.4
